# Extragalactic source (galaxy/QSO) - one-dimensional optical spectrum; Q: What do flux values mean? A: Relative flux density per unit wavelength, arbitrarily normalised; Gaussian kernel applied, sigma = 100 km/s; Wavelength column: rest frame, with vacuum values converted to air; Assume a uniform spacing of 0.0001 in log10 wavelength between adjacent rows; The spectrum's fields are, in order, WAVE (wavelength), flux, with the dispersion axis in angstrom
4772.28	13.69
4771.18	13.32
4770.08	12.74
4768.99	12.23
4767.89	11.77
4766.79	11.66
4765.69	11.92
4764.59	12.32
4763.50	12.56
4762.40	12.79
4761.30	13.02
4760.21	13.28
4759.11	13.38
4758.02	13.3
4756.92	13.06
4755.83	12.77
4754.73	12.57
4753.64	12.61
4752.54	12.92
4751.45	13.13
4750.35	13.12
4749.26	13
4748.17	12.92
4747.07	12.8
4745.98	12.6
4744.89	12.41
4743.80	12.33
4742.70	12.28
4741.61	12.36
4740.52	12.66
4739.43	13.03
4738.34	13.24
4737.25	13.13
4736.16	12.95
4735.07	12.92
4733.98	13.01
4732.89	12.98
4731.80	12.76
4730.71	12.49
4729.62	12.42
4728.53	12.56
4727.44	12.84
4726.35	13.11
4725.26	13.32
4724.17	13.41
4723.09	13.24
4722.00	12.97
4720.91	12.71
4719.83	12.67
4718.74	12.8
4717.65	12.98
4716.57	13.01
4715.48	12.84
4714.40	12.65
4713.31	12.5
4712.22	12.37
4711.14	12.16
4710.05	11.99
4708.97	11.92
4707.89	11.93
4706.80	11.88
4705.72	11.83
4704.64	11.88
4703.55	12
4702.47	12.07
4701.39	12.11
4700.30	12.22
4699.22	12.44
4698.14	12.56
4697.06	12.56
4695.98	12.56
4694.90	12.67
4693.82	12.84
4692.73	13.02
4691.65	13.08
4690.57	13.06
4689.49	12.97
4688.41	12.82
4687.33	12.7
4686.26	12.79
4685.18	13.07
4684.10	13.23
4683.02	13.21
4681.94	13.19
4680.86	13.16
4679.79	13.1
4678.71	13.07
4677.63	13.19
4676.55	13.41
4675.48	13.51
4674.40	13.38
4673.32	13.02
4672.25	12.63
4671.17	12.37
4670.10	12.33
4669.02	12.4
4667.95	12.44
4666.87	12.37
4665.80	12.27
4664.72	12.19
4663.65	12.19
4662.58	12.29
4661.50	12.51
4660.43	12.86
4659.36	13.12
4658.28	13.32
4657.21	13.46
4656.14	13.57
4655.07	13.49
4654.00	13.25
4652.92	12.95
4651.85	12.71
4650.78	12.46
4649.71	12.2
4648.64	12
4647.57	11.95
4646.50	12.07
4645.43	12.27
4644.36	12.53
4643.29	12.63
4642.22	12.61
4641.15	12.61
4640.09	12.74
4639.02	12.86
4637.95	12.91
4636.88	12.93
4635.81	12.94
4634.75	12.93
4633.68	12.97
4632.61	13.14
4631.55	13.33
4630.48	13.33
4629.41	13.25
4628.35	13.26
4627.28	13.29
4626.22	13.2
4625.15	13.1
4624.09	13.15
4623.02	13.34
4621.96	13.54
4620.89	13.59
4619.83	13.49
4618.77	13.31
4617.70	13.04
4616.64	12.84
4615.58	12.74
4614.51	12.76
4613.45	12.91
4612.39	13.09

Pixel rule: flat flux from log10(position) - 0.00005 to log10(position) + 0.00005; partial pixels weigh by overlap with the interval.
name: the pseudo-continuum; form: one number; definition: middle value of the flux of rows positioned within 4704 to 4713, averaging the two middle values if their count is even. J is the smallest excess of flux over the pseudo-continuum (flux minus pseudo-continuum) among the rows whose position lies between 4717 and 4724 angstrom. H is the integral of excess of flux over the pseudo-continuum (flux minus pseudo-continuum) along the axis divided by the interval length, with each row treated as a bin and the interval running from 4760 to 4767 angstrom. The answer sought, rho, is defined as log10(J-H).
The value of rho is -0.8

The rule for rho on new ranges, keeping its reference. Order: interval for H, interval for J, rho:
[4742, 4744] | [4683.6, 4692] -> -0.4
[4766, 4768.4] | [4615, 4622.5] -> 0.0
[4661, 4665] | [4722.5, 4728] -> -0.3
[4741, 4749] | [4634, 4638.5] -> -0.4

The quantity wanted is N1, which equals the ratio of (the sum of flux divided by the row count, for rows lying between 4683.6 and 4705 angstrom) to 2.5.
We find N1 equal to 5.05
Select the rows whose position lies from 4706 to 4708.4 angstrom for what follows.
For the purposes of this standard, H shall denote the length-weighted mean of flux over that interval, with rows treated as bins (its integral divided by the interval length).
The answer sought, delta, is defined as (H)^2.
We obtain 141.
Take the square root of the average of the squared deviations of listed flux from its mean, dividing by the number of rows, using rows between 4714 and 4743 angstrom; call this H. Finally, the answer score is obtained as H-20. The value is -19.71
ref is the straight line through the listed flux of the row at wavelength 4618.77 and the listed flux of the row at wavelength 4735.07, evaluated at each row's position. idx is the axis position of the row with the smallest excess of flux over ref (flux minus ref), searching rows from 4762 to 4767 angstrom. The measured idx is 4766.79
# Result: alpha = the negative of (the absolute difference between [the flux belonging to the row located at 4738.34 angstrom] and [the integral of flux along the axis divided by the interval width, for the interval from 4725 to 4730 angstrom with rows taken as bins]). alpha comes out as -0.42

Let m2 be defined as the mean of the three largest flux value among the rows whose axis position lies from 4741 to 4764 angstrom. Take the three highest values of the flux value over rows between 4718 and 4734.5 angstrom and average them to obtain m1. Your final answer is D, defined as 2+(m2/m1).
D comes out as 3.00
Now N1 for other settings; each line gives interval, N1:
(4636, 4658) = 5.08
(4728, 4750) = 5.10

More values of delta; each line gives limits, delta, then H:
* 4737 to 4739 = 174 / 13.2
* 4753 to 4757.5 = 162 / 12.7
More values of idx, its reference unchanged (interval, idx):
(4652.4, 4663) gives 4662.58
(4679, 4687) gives 4686.26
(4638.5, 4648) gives 4647.57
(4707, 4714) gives 4708.97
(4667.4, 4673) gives 4670.10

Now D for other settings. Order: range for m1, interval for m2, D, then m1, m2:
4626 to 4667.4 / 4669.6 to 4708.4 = 2.99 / 13.5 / 13.4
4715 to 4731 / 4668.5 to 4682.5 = 3.01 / 13.3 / 13.4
